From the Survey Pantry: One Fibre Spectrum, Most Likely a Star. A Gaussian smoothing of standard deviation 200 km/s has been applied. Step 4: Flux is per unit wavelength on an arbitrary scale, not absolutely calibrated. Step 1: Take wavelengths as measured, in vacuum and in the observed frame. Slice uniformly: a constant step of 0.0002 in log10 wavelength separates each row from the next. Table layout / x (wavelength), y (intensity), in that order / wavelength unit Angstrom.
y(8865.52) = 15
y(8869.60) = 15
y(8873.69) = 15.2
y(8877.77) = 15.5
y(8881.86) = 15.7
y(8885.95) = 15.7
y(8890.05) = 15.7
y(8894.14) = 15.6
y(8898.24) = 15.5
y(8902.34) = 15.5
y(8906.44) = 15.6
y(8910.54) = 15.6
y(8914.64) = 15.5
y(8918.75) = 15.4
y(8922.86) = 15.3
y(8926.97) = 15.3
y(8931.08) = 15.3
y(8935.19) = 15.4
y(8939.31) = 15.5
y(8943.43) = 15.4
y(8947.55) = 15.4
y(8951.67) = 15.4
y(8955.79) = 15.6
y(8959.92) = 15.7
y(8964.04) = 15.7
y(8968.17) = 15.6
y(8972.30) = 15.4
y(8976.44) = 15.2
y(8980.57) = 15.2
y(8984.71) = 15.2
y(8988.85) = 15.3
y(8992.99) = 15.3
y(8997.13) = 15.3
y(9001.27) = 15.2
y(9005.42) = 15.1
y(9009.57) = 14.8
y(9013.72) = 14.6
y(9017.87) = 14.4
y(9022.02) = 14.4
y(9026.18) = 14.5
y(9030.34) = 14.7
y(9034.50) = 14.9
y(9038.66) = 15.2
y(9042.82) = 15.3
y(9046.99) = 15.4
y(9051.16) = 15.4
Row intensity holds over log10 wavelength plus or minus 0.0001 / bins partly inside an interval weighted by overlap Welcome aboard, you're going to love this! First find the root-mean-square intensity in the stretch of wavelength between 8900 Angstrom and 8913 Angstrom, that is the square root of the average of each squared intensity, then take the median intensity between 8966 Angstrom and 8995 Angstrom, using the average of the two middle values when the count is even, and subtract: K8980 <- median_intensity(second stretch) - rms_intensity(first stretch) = -0.27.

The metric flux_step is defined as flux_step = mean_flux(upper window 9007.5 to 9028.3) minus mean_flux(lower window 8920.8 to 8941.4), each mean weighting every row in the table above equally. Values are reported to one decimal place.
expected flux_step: -0.8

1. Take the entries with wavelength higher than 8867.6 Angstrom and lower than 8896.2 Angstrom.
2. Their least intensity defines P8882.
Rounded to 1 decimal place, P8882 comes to 15.0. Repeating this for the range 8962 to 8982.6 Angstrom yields 15.2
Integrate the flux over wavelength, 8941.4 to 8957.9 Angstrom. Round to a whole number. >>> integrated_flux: 255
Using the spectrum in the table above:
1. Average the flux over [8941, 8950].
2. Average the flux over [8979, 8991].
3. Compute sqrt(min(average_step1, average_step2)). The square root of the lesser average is 3.903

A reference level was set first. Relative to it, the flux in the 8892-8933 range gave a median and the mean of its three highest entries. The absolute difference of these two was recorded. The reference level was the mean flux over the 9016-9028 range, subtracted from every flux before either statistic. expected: 0.10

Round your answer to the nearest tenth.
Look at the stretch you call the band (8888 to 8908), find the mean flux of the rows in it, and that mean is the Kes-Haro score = 15.6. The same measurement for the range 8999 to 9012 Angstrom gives 15.0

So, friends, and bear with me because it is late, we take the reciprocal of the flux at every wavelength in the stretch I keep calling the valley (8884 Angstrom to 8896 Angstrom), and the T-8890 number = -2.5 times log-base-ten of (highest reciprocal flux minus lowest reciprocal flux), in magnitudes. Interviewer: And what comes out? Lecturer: 8.47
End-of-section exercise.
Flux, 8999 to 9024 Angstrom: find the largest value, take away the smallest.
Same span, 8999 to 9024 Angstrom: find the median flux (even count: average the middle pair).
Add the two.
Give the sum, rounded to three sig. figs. 15.5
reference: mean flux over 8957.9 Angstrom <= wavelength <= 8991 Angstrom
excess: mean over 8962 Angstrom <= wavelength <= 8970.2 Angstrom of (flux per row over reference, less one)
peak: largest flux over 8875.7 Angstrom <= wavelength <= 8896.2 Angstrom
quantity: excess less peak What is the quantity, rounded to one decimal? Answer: -15.7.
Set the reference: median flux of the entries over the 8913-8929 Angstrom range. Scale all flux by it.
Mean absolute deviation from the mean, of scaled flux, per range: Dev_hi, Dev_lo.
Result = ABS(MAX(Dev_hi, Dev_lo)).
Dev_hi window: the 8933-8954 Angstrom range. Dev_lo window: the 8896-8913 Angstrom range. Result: 0.003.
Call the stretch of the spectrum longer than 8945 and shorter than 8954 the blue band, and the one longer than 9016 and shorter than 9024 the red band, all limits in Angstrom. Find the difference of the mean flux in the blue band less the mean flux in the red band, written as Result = 1.0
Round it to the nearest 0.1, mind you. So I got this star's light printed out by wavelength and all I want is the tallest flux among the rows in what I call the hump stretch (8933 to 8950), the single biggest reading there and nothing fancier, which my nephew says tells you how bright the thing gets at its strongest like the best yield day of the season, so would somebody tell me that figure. 15.5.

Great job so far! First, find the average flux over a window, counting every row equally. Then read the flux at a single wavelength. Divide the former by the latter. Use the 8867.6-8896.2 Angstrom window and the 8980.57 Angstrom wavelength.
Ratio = 1.019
